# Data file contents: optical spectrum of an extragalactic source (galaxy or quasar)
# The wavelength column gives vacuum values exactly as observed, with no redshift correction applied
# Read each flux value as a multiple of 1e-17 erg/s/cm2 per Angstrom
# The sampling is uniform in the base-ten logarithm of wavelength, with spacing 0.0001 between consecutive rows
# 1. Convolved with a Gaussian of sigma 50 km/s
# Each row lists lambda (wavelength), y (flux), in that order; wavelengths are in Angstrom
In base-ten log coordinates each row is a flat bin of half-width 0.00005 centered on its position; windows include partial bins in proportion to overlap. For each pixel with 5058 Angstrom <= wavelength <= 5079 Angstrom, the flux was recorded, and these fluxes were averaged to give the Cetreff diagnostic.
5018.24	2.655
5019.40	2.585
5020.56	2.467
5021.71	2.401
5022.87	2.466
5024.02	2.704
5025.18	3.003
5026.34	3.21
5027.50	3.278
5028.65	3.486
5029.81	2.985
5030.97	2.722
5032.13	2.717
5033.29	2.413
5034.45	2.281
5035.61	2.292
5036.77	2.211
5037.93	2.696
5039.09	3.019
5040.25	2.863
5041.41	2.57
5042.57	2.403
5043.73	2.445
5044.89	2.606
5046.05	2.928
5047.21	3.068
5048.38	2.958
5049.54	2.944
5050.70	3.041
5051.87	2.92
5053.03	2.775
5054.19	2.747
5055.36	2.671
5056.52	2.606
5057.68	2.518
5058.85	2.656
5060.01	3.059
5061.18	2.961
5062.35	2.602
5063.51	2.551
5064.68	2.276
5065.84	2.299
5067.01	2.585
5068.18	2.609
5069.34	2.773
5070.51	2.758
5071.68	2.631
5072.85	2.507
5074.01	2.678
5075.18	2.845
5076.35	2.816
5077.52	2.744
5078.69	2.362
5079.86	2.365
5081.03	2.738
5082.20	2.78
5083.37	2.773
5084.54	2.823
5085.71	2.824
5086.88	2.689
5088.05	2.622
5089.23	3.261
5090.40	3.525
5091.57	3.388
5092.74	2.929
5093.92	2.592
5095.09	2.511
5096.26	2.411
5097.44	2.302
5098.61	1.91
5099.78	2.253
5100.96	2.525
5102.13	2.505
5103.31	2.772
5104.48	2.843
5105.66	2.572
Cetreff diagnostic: 2.65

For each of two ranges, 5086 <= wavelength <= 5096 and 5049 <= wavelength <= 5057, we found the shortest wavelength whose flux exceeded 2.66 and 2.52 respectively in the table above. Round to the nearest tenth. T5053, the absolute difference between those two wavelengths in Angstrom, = 37.3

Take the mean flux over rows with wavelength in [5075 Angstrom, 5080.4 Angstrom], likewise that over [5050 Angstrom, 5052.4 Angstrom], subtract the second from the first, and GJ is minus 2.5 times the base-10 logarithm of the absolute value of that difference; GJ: 1.1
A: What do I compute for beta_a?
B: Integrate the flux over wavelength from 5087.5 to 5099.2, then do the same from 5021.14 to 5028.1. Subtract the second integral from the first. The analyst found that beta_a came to 12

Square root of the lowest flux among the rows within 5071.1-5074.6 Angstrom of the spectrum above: 1.58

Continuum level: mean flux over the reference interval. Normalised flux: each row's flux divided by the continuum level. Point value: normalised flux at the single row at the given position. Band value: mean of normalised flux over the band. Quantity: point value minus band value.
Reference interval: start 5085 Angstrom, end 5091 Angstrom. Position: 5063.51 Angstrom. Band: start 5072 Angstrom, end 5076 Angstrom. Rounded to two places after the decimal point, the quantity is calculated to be -0.04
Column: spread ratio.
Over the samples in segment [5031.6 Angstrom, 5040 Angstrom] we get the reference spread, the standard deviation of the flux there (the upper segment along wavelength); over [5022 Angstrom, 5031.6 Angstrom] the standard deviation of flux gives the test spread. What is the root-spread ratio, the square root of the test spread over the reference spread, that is 1.07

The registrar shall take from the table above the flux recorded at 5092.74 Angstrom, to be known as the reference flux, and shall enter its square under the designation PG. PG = 8.6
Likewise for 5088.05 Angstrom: 6.9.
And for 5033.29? 5.8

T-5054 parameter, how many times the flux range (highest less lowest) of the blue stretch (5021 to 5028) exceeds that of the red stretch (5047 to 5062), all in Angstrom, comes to 1.59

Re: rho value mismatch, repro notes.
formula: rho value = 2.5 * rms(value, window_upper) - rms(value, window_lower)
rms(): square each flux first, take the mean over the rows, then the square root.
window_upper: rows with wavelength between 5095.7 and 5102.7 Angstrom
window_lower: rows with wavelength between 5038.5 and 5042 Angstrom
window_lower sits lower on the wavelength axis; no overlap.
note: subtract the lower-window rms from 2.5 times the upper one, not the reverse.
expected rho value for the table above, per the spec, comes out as 3.0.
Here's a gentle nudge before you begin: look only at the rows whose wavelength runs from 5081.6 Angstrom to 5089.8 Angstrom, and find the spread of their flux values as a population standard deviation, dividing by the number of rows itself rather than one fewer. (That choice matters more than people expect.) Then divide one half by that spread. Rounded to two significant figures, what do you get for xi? 2.6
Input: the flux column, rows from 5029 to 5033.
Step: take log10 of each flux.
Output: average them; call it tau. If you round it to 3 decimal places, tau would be 0.448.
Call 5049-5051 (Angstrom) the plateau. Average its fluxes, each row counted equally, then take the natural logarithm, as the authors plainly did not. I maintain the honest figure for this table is 1.10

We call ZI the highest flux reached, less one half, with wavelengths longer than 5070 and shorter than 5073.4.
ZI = 2.26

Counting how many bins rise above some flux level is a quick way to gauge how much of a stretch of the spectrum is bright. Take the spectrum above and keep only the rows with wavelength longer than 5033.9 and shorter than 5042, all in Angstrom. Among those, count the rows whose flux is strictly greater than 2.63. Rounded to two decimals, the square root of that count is 1.73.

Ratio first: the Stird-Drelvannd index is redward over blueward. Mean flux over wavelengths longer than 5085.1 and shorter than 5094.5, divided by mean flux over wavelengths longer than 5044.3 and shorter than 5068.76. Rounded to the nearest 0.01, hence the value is 1.09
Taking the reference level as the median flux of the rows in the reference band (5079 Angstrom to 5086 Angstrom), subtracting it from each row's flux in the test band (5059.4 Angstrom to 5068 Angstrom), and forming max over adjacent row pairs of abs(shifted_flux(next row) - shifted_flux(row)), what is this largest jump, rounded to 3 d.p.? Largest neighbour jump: 0.359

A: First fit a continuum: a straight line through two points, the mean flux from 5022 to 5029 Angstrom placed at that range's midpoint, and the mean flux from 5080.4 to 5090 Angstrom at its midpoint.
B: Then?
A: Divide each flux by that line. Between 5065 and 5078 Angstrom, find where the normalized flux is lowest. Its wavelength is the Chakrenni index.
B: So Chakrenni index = 5065.84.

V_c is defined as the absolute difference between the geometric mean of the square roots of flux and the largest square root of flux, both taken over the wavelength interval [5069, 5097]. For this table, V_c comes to 0.22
